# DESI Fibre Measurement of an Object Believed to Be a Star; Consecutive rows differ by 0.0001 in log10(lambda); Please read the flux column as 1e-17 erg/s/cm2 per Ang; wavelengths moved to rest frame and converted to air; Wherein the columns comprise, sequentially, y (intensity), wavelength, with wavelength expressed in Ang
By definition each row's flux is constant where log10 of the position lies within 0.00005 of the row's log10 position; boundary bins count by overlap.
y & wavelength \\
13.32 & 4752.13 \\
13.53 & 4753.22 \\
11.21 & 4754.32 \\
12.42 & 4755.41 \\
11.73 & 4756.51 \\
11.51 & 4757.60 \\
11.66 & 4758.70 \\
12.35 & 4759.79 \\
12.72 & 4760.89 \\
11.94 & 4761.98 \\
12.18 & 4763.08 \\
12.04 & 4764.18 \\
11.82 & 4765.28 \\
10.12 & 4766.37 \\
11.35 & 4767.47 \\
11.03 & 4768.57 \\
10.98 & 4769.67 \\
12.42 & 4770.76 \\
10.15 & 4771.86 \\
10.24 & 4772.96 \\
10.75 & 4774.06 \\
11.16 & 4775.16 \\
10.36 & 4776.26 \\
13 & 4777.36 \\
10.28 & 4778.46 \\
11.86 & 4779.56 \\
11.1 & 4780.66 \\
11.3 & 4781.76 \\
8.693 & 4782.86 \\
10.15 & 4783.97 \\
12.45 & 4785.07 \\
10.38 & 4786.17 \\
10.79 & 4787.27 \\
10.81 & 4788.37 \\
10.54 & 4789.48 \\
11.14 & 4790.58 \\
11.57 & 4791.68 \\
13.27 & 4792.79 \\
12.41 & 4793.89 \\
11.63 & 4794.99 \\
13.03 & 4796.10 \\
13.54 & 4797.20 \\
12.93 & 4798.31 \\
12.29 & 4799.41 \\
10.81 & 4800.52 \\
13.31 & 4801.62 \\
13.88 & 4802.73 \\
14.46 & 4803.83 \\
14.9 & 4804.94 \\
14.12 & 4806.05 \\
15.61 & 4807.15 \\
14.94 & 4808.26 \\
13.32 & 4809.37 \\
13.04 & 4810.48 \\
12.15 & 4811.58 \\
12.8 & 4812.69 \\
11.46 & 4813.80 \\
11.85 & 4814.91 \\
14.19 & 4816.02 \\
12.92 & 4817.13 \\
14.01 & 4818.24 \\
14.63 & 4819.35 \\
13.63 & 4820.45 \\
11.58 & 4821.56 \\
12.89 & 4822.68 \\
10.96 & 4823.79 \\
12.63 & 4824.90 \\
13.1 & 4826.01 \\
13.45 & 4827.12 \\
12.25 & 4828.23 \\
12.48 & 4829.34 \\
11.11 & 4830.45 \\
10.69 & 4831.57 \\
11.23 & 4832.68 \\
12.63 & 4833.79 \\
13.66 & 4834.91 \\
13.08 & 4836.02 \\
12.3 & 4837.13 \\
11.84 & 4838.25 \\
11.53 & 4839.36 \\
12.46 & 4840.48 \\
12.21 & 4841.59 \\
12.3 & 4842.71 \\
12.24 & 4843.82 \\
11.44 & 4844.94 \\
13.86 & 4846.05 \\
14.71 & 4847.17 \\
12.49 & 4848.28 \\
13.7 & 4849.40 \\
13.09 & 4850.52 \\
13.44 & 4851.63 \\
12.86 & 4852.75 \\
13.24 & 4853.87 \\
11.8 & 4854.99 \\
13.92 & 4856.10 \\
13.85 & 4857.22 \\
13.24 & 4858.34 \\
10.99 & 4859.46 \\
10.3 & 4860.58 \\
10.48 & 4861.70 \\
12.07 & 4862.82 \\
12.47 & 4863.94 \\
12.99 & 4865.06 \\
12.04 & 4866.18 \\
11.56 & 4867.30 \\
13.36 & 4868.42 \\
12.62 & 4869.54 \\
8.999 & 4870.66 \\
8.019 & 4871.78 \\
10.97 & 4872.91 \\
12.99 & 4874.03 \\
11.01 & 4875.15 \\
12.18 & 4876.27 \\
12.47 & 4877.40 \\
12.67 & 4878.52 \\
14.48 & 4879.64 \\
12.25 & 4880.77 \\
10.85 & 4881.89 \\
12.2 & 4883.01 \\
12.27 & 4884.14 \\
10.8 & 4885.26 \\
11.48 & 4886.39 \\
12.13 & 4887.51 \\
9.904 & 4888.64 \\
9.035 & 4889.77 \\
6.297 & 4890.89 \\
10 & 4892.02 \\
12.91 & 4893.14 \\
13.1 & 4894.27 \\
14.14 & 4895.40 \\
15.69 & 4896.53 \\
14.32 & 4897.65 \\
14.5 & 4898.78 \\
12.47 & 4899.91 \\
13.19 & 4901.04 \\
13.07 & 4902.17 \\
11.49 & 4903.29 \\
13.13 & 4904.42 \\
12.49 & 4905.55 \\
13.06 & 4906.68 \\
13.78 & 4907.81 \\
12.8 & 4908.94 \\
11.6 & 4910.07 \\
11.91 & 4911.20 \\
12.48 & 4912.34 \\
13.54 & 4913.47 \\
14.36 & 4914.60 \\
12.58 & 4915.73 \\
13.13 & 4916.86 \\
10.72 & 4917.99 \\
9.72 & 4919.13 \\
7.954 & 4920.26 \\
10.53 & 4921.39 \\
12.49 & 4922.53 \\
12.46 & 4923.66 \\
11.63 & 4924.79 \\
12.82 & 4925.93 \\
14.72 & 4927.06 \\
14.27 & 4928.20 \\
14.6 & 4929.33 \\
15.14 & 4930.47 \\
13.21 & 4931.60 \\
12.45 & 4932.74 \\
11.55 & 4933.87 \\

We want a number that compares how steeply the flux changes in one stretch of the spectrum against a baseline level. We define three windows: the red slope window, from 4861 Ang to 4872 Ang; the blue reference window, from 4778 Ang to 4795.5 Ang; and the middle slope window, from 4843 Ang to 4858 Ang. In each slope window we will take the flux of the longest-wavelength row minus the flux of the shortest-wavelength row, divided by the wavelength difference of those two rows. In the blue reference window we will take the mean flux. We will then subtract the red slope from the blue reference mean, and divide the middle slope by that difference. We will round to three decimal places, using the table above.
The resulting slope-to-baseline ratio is 0.011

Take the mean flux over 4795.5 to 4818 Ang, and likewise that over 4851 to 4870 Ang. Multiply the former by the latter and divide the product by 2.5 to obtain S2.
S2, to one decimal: 66.0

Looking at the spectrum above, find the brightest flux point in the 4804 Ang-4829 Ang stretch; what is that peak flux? 15.61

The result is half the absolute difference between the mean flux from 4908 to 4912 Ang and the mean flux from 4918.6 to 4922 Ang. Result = 1.4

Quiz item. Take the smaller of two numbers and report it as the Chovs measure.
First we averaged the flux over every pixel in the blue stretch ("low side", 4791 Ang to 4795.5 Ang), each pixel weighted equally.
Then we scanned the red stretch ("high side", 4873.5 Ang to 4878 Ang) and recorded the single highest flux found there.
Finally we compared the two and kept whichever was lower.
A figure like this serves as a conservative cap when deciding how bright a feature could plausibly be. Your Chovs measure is 12.2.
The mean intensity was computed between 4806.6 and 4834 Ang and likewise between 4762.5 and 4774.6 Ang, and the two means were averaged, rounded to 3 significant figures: 12.0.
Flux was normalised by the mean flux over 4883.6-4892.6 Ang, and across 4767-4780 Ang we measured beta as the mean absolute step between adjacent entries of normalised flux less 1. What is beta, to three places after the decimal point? 0.114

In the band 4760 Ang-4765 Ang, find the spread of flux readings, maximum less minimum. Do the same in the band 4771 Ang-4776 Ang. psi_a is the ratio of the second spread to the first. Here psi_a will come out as 1.3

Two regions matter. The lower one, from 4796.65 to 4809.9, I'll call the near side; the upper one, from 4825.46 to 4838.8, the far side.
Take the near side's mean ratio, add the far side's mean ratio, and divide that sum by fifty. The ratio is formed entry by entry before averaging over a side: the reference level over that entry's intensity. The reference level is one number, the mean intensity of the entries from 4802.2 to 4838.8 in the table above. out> 0.0403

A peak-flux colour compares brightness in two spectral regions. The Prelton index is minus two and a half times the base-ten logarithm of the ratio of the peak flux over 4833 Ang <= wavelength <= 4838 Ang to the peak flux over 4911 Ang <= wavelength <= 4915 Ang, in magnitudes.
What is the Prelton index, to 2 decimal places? 0.05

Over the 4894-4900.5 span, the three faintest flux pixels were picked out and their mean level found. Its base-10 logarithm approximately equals 1.12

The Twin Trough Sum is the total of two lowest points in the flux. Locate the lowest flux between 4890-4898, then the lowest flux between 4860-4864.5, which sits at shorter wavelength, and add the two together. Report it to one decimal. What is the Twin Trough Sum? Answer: 16.6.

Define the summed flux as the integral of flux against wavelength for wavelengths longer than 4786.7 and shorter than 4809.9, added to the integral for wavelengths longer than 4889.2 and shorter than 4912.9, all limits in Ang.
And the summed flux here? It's 593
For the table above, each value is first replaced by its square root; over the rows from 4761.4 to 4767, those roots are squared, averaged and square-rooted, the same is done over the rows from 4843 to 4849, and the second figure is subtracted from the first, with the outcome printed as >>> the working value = -0.19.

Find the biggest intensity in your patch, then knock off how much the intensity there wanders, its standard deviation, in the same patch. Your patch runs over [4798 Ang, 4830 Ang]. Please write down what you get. 14.4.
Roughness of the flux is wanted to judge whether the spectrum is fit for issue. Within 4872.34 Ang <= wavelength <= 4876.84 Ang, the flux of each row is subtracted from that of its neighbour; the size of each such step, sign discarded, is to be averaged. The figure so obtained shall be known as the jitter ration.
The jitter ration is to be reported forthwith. 1.7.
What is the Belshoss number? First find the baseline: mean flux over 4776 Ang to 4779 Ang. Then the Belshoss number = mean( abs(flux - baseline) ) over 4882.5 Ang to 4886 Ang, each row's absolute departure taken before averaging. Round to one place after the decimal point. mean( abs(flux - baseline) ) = 0.8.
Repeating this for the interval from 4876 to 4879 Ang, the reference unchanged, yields 1.2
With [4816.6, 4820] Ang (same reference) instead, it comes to 2.6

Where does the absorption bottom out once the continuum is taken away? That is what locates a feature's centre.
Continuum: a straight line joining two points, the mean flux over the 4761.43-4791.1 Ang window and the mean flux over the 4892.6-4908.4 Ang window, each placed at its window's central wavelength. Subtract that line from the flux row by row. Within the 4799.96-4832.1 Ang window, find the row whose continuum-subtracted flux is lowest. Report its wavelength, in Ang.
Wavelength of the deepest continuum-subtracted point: 4831.57 Ang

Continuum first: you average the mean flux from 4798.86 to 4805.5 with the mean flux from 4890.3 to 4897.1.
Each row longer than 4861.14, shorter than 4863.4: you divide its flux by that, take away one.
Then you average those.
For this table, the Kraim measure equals -0.11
